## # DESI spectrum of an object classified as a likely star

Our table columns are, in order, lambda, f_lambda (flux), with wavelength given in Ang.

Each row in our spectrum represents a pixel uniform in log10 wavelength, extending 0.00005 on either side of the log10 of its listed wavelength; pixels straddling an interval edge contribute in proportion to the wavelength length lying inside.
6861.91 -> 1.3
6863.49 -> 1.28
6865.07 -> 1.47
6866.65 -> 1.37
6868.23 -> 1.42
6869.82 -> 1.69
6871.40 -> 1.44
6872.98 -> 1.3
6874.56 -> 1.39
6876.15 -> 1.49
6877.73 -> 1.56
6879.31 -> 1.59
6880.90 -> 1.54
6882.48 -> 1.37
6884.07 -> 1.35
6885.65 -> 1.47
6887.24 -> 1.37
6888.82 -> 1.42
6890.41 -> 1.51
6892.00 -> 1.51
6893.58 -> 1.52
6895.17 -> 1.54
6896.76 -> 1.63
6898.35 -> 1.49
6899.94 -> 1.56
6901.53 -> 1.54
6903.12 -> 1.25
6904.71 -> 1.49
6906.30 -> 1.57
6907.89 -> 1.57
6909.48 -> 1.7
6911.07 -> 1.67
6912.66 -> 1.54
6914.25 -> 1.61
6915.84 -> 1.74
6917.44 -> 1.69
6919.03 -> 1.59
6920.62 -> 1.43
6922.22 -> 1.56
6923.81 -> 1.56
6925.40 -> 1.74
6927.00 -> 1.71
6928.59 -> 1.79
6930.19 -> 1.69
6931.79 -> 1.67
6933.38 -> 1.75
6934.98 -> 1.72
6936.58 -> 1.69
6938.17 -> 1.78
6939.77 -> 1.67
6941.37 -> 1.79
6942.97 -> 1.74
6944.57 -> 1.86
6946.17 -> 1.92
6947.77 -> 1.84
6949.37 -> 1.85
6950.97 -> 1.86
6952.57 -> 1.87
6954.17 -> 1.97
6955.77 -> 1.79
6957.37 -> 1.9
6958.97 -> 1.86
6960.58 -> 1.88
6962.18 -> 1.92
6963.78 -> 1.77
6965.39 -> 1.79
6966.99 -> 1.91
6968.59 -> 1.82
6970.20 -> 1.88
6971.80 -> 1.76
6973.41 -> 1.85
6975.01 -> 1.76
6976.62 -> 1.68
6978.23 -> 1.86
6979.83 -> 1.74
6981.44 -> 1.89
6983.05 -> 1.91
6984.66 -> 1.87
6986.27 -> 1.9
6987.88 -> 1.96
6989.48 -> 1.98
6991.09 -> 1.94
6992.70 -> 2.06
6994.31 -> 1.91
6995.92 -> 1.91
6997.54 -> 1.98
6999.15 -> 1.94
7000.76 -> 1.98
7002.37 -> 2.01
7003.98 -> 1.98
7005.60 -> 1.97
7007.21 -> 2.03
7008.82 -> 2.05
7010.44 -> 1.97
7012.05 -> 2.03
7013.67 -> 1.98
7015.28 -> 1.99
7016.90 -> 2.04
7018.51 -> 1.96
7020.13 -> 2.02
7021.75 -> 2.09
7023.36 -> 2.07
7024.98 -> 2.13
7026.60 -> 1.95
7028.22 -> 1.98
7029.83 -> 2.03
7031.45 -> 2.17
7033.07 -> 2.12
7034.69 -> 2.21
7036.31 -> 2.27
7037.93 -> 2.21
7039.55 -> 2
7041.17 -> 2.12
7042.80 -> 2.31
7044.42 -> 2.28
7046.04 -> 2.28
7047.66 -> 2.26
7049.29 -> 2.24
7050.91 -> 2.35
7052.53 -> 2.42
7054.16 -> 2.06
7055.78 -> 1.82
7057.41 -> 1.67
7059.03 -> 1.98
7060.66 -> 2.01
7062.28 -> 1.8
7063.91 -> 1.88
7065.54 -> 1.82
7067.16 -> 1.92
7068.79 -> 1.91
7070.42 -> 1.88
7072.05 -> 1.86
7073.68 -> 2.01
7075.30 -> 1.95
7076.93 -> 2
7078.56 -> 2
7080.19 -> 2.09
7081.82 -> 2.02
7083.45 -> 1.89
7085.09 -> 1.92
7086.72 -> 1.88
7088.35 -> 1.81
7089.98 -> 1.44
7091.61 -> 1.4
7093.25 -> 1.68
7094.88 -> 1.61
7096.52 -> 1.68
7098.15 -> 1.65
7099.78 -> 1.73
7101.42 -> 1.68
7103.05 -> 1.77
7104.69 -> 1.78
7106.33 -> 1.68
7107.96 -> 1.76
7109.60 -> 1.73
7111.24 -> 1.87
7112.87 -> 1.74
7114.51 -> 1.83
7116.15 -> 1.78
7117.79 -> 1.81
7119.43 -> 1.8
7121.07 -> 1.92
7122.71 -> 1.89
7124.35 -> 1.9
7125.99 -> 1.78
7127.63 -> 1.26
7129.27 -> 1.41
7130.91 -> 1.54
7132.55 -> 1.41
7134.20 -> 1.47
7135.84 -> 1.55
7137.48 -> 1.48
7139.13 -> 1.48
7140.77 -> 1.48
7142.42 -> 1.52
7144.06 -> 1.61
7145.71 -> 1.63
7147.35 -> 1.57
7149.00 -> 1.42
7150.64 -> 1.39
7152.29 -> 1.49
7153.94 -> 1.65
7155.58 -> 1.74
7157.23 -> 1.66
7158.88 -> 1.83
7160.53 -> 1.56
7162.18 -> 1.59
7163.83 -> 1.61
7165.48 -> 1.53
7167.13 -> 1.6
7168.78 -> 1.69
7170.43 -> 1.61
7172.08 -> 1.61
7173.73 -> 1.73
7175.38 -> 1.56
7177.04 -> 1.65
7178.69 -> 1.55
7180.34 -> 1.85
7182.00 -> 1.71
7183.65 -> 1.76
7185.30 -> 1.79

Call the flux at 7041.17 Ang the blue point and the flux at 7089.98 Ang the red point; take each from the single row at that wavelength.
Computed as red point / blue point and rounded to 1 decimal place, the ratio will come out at 0.7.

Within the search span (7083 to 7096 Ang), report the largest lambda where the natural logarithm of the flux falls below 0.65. 7094.88 Ang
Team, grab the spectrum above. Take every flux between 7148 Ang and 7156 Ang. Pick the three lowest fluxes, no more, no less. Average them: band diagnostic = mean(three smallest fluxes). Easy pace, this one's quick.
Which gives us 1.43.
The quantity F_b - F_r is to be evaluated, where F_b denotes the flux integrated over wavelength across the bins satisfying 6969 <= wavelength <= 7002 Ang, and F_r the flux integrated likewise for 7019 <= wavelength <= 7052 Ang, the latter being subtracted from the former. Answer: -9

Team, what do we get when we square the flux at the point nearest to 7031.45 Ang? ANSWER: 4.71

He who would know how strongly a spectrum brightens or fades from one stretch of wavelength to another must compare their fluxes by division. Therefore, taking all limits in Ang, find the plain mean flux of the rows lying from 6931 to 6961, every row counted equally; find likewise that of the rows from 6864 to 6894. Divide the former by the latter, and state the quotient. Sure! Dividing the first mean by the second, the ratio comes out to 1.24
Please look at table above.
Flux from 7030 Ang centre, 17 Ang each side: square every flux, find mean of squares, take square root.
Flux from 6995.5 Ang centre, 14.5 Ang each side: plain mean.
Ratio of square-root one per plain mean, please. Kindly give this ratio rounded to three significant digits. 1.08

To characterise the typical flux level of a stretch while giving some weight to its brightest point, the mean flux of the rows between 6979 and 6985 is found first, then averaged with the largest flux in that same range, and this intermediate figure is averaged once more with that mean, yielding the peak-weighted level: 1.87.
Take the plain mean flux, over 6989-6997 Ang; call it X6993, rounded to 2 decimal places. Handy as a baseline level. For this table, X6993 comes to 1.96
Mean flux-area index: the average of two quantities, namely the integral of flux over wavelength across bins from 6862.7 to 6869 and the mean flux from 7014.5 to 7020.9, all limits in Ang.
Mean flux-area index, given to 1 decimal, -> 5.4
